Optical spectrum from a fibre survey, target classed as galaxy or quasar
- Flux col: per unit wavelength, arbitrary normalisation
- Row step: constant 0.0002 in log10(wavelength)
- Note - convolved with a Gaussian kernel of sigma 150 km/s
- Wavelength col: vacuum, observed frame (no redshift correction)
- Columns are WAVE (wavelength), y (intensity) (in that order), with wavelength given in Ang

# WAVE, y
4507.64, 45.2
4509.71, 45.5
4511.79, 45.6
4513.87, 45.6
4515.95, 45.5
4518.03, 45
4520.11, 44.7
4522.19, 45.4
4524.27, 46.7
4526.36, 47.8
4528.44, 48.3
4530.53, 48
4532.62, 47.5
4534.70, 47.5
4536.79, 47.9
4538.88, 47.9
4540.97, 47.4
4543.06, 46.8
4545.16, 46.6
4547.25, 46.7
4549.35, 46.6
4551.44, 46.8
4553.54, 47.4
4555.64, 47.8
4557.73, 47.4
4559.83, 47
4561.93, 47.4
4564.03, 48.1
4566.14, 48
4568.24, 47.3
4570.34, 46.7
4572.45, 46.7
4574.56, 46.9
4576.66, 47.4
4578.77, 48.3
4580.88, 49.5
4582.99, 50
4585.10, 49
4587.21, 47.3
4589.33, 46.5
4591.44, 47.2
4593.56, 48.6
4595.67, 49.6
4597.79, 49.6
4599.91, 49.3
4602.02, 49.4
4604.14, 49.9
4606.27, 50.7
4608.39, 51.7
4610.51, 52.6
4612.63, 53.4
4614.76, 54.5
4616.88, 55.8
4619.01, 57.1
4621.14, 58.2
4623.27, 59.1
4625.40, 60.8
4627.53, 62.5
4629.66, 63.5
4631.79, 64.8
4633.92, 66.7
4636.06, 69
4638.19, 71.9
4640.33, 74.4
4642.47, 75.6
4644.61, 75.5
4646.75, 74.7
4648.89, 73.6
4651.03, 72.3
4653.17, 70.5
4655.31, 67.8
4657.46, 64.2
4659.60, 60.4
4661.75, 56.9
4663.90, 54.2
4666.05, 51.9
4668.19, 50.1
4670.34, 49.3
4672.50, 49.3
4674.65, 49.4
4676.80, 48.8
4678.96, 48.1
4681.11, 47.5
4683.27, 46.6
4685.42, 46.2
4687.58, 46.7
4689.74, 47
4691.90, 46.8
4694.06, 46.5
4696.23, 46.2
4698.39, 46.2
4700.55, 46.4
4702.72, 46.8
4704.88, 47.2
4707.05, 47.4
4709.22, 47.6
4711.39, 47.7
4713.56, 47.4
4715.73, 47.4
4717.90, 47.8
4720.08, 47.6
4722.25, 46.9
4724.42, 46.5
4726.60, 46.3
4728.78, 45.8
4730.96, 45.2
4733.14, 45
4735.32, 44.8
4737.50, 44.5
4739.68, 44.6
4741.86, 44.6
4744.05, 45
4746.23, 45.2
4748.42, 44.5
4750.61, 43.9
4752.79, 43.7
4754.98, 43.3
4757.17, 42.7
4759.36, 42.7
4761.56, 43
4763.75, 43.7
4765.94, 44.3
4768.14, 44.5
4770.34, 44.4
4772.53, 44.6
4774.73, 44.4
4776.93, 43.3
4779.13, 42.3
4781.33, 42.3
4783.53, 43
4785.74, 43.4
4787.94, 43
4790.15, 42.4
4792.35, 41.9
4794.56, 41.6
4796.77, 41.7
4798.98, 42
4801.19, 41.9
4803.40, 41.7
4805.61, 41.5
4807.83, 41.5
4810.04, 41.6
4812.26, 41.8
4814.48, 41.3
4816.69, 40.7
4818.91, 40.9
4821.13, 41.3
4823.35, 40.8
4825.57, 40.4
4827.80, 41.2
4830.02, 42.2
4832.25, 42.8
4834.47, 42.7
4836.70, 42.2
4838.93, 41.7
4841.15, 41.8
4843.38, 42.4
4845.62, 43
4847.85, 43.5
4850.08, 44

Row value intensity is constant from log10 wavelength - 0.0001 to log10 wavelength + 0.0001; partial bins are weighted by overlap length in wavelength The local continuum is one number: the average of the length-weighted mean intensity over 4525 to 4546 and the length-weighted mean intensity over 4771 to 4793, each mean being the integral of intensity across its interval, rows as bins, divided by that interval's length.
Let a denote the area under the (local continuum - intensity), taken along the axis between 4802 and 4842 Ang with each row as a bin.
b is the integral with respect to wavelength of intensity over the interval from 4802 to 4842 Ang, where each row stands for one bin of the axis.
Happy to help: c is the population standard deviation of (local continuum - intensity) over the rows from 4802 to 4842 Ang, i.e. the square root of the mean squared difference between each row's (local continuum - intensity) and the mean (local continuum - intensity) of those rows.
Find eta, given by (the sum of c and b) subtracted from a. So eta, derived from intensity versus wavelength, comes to -1512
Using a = 151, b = 1663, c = 0.6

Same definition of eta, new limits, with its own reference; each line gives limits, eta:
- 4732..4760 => -1208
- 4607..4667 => -4885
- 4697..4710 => -631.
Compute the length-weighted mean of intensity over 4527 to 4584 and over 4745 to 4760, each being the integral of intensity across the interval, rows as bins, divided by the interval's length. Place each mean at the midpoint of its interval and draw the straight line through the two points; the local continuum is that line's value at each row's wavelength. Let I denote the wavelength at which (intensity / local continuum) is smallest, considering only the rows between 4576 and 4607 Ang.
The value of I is 4589.33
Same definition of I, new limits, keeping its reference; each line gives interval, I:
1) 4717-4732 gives 4730.96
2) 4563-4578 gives 4570.34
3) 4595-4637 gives 4599.91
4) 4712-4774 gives 4757.17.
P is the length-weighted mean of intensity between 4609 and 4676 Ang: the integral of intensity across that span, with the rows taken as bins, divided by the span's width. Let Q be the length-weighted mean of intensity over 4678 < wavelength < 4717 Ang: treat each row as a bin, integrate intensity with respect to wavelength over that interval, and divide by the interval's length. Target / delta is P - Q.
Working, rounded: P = 62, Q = 47.0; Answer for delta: 15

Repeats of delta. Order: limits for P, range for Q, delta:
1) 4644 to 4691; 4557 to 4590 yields 9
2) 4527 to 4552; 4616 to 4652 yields -19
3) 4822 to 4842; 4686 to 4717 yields -5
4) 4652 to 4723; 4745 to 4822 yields 8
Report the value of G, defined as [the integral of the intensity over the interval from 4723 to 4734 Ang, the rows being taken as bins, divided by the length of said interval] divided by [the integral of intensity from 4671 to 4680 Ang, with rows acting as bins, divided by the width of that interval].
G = 0.94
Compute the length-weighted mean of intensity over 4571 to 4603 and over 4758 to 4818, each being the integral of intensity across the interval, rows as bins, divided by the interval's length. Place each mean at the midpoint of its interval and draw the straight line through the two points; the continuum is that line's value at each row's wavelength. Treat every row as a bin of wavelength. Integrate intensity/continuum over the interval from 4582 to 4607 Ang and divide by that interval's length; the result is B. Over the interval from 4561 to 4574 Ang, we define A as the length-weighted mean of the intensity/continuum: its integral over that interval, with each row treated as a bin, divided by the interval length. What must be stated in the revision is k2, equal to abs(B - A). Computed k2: 0.048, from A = 0.97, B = 1.02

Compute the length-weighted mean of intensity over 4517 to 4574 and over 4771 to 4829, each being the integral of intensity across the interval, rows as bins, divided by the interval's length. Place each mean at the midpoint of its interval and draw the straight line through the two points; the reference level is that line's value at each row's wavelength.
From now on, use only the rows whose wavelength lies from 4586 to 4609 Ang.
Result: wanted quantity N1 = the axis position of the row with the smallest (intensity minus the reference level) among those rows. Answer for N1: 4589.33 Ang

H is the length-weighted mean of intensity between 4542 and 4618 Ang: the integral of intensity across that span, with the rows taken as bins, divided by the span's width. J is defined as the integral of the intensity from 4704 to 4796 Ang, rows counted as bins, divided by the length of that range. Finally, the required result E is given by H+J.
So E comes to 93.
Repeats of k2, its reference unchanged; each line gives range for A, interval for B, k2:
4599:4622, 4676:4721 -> 0.068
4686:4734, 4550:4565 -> 0.078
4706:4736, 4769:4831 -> 0.052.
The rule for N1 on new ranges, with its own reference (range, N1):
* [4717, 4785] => 4757.17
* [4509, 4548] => 4520.11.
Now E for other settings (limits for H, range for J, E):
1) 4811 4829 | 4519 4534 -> 88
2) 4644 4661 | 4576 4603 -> 118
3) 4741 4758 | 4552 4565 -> 92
